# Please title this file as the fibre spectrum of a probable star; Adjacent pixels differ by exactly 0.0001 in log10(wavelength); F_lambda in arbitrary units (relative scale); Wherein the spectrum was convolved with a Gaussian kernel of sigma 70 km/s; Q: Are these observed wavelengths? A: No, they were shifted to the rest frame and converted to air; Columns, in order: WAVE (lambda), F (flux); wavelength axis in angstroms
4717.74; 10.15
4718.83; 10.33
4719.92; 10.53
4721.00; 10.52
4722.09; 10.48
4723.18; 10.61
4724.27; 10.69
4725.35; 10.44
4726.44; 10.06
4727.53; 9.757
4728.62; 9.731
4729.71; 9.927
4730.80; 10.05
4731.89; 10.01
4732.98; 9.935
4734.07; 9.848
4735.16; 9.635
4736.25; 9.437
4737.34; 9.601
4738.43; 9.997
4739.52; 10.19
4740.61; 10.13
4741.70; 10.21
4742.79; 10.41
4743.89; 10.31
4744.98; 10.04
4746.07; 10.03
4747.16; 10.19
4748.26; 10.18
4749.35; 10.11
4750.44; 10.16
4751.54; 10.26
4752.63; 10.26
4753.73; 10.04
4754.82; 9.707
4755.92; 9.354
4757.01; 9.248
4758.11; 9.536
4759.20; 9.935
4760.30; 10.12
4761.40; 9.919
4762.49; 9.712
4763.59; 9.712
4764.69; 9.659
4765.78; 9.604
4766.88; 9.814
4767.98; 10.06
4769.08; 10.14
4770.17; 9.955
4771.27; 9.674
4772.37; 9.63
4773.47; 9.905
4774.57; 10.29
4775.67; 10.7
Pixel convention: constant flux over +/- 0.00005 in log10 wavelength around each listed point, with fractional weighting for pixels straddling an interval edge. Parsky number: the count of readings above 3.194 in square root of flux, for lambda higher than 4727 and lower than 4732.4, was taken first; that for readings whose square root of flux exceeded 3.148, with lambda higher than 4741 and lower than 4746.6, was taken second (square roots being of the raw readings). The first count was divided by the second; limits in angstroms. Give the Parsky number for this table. 0.0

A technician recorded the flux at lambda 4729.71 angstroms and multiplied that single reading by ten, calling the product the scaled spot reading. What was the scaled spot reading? 99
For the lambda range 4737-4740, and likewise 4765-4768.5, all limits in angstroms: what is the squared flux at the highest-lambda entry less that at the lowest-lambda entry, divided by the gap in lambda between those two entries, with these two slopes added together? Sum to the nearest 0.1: 9.4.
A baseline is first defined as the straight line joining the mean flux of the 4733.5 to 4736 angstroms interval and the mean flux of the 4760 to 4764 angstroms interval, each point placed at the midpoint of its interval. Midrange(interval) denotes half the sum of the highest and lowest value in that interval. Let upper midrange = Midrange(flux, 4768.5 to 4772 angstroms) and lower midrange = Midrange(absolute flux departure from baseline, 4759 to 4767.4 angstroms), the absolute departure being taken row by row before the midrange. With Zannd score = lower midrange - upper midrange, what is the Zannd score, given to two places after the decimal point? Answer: -9.74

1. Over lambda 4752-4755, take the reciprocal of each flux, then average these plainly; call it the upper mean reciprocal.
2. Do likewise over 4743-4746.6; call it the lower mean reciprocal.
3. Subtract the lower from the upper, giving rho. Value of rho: 0.0013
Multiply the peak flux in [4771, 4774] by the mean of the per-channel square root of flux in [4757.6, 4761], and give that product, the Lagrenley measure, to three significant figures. 31.1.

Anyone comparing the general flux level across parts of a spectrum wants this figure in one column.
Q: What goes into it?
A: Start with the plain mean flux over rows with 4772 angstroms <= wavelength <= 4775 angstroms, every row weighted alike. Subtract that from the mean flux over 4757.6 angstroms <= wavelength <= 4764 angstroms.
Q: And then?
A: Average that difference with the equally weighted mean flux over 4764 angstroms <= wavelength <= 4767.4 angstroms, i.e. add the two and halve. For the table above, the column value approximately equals 4.79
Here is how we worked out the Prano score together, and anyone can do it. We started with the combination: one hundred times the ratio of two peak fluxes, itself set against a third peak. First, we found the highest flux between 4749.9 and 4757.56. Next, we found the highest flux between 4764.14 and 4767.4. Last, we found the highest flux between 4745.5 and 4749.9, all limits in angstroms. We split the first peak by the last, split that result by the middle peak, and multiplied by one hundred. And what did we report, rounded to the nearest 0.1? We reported 10.3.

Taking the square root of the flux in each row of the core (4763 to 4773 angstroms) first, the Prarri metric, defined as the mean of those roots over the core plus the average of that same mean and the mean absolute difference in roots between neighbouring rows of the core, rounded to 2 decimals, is 4.71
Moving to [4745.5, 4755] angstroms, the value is 4.78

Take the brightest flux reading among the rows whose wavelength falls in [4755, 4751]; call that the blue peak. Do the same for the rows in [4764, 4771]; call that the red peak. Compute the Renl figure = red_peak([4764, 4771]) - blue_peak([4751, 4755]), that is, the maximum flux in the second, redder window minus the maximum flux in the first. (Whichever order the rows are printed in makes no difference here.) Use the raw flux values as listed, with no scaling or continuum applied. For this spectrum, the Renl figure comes -0.12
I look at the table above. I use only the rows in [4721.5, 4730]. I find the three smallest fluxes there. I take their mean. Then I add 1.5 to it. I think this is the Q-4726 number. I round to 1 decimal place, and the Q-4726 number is 11.3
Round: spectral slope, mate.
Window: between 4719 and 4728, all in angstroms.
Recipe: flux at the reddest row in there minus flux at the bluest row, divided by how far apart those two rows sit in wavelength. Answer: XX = -0.10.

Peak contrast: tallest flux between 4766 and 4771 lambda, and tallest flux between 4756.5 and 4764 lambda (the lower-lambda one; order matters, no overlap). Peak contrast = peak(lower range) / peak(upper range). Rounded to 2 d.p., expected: 1.00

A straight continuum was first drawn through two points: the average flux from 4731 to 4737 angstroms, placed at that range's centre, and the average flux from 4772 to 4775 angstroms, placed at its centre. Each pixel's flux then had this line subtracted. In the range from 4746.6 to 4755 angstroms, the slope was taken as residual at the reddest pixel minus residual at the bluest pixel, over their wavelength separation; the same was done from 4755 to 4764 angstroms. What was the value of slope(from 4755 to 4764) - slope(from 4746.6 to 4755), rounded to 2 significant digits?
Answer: 0.11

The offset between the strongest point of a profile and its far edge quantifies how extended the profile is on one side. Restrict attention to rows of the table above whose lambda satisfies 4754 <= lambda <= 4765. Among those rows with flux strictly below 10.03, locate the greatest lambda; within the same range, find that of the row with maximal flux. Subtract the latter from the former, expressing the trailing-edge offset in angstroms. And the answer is 4.4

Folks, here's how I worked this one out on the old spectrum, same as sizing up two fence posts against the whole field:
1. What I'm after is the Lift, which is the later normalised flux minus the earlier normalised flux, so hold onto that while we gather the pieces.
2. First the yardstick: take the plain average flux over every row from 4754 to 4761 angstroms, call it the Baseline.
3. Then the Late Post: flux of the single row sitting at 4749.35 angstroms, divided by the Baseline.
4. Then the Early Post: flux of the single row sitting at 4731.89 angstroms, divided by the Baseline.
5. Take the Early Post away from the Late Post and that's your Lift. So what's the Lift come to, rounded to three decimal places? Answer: 0.010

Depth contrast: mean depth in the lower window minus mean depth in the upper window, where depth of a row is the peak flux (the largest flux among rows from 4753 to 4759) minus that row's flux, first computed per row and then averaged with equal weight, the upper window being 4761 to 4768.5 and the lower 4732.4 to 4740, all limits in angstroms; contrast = -0.02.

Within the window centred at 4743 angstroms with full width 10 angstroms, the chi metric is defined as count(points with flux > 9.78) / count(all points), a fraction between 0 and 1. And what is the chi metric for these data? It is 1.00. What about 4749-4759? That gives 0.56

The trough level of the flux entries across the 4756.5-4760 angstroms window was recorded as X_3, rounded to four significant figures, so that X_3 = 9.248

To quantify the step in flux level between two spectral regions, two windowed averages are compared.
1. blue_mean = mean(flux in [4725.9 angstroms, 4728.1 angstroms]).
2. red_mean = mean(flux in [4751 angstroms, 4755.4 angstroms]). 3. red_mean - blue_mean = 0.16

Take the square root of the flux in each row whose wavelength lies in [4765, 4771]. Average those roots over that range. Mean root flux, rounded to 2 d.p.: 3.15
